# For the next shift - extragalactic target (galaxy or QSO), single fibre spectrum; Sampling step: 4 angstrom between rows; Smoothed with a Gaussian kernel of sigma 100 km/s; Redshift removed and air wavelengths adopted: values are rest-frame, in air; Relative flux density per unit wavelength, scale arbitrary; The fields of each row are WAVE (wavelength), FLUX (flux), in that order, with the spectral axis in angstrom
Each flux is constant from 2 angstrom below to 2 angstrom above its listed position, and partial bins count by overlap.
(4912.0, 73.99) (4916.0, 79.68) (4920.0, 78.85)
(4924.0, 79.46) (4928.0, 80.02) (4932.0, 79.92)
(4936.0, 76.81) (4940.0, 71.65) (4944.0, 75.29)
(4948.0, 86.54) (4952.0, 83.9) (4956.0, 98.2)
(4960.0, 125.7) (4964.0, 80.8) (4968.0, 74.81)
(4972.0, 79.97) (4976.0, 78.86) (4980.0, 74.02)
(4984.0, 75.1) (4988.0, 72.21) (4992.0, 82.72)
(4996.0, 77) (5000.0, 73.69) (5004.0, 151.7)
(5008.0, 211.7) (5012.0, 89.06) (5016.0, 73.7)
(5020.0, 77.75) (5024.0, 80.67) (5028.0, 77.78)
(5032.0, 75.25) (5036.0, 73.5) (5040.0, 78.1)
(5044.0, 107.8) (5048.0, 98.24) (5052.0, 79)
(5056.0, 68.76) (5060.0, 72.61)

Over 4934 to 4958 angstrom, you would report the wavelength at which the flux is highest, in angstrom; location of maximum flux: 4956.0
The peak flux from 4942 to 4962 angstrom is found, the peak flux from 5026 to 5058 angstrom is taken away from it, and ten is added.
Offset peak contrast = 28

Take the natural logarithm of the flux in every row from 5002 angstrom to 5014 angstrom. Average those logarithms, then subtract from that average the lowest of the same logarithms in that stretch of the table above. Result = 0.47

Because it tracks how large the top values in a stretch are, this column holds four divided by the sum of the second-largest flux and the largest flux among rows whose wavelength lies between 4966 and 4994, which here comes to 0.0246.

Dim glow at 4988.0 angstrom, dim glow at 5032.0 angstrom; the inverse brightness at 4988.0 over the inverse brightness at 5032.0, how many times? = 1.04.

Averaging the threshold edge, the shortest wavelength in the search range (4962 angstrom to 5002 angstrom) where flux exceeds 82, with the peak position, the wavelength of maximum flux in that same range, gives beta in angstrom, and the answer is 4992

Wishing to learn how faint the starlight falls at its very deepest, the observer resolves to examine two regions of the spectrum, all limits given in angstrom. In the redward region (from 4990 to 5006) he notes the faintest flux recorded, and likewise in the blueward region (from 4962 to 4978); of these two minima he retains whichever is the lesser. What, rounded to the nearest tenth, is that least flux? 73.7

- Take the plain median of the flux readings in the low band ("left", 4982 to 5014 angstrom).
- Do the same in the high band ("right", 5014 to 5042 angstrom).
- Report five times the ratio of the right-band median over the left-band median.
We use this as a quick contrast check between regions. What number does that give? 4.9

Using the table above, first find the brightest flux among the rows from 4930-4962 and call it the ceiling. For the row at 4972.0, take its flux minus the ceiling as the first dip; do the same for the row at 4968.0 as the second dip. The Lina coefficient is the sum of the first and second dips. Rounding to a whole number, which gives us -97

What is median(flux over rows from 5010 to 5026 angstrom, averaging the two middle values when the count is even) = 79.2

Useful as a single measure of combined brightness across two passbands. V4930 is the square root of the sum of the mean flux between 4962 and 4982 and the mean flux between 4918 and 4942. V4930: 12.5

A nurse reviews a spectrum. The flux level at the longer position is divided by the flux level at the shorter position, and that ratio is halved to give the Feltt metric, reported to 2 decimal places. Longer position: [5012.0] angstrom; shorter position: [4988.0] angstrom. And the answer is 0.62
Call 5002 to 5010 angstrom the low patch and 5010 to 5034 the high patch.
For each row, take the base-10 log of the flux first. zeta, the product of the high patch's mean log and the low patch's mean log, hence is 4.27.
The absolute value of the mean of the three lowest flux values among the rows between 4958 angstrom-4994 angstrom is 73.7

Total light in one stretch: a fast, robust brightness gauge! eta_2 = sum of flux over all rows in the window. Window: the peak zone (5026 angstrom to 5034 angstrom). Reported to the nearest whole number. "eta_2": 153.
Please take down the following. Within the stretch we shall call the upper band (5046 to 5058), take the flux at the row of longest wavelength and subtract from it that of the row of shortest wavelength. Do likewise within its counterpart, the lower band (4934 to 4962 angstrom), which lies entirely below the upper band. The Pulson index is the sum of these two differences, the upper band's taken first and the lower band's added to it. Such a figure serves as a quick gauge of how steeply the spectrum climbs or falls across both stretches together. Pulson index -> 19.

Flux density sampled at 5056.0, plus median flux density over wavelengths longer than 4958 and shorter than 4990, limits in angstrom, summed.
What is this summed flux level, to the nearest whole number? 146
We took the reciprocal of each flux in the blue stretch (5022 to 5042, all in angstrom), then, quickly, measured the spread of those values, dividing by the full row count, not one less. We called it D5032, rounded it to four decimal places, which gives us 0.0004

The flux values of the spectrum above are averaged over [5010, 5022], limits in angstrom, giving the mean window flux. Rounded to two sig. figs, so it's 80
